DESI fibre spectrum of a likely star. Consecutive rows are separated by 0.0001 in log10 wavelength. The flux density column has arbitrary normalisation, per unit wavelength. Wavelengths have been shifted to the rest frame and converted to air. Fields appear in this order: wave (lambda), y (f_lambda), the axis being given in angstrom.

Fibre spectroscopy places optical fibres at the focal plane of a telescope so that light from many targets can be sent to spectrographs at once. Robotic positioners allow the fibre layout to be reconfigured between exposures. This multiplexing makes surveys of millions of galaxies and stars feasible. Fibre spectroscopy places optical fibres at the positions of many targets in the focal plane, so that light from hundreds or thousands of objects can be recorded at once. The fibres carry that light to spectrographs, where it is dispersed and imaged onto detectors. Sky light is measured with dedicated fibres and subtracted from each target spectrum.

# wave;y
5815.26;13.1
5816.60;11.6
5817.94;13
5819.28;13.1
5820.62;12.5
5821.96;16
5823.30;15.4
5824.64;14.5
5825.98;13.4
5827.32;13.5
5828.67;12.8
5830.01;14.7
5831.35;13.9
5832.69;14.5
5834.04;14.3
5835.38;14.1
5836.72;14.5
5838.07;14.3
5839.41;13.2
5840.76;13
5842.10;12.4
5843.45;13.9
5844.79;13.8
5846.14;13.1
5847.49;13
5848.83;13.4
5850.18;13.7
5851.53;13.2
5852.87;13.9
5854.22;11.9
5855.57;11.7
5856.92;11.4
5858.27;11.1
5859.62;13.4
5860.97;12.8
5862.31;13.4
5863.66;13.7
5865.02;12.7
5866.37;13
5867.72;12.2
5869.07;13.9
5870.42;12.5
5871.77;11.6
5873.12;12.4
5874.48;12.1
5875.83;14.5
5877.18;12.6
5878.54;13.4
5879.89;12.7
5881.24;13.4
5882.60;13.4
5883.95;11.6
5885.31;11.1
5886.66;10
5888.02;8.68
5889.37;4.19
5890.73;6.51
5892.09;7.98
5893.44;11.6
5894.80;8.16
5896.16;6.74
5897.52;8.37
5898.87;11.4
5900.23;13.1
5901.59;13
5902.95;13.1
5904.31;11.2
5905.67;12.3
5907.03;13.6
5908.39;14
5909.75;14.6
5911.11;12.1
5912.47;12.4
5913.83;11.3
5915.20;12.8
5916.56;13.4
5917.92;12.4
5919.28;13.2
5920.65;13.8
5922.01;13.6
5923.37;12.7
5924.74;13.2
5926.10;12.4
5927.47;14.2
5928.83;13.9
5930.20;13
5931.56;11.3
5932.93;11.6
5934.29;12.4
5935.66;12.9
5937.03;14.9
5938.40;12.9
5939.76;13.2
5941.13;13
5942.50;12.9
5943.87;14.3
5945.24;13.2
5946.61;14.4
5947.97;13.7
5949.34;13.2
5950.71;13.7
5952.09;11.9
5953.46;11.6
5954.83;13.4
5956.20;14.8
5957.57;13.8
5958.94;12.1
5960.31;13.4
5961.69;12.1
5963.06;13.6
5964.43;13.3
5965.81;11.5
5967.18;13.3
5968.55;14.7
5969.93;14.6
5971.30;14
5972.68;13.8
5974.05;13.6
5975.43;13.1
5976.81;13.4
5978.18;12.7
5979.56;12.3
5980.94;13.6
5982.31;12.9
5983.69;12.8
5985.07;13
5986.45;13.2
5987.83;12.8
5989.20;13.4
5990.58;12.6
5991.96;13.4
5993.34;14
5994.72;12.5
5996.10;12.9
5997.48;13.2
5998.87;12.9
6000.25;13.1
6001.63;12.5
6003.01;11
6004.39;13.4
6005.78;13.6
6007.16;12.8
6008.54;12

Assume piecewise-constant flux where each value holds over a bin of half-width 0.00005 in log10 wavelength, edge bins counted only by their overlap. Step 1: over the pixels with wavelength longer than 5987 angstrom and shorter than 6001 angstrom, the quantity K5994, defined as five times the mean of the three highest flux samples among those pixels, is 68.0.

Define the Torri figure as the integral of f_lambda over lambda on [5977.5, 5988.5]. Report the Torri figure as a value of 142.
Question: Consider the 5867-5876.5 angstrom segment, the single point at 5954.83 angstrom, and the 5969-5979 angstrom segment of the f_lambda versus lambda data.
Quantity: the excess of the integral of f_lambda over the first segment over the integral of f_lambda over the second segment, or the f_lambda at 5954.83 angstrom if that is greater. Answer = 13.4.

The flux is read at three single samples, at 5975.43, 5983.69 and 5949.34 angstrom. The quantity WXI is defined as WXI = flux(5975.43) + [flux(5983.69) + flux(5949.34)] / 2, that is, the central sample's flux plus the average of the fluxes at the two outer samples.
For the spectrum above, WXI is 26.1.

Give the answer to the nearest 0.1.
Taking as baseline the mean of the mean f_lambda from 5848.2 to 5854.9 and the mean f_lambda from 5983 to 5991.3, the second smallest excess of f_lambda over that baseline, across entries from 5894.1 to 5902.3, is -4.9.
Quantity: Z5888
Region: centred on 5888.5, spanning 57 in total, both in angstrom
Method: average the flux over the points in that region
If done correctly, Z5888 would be 11.8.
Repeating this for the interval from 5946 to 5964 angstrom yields 13.2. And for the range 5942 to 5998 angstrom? 13.2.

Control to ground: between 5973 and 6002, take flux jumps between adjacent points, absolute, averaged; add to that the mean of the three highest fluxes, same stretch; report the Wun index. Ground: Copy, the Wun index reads 14.3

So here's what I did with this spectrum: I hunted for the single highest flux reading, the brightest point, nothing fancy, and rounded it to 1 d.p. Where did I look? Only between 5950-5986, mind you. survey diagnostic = 14.8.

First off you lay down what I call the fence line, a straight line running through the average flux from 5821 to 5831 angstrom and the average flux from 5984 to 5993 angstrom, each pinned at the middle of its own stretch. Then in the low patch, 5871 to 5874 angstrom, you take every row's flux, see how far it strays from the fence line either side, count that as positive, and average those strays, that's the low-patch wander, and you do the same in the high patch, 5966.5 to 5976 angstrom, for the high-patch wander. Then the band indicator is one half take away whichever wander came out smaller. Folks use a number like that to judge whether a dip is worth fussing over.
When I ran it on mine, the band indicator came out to -0.19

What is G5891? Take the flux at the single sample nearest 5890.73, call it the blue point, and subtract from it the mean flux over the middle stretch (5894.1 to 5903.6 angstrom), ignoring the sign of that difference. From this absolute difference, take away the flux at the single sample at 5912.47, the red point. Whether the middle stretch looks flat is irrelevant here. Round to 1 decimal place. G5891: -8.4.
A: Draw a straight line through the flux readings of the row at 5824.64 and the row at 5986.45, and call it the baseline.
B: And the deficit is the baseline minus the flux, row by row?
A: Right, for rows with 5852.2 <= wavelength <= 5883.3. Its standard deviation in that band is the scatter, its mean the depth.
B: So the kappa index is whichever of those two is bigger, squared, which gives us 1.9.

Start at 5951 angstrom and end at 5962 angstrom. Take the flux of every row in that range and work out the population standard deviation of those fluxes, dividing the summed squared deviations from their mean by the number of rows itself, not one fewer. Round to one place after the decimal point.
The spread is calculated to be 1.1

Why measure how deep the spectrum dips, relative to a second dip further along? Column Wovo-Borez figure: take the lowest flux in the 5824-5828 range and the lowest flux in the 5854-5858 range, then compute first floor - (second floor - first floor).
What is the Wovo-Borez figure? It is 15.4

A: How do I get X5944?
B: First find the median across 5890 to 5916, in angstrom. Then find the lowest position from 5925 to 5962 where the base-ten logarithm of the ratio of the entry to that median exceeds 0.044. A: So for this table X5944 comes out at 5927.47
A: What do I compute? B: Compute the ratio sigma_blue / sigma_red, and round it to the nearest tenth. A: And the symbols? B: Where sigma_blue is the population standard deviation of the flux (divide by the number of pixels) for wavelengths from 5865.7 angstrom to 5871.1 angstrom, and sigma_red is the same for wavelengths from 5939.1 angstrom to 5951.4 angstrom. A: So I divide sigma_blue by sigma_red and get 1.2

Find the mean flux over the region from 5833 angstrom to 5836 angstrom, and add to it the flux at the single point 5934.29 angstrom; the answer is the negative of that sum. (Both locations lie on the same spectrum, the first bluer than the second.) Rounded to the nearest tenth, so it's -26.6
